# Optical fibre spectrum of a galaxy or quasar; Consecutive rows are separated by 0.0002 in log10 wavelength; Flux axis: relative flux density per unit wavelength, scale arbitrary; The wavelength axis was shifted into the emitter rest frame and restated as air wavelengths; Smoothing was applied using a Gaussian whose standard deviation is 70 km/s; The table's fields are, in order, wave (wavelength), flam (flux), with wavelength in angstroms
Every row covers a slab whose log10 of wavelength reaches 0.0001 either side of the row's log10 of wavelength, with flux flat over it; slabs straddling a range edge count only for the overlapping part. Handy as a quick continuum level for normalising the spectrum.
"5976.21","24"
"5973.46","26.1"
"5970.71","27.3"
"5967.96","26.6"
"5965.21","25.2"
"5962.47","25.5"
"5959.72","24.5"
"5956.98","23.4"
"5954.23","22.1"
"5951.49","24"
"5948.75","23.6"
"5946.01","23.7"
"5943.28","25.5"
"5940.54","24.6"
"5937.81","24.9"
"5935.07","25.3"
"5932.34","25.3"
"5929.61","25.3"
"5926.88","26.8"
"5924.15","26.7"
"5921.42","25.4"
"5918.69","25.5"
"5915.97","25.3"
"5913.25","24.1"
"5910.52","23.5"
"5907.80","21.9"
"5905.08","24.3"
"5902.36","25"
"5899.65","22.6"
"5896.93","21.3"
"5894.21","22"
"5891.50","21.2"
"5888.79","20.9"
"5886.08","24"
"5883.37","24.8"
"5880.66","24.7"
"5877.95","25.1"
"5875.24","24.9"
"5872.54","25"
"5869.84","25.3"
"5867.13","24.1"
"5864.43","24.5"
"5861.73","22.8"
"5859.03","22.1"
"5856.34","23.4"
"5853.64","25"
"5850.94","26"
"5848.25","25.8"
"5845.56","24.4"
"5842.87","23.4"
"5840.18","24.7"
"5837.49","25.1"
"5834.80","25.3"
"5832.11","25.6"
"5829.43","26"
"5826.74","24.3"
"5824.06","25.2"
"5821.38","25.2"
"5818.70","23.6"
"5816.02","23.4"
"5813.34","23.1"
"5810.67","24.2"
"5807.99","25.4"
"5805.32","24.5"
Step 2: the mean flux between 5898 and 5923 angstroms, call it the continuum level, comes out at 24.2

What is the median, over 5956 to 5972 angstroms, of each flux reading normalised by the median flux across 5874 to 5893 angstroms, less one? 0.026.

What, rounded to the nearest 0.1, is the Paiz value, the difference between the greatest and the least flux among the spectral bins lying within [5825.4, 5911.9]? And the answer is 5.1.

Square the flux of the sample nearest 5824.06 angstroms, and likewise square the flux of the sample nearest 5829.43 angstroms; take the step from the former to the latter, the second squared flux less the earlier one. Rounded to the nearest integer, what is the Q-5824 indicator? 41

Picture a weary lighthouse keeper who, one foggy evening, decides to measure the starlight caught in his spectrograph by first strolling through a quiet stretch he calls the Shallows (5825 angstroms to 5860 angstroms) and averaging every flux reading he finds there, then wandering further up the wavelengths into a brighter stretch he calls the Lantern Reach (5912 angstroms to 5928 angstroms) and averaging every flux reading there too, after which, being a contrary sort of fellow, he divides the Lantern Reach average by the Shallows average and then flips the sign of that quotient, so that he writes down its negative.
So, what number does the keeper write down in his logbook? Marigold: -1.04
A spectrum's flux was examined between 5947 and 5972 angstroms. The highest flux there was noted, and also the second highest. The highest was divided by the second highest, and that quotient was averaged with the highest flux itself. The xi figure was 14.2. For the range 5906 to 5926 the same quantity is 13.9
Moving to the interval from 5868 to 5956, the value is 13.9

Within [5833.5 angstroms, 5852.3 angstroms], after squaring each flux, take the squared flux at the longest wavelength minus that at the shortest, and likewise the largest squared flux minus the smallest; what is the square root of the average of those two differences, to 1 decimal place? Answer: 9.1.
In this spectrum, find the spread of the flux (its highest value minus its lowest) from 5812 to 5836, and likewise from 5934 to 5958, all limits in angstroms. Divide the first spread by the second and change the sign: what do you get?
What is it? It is -0.85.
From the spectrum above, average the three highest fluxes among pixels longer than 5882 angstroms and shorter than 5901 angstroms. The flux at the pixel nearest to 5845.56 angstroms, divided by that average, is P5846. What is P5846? 1.03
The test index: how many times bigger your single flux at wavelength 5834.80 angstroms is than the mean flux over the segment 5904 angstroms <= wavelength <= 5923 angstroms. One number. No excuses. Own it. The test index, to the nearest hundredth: 1.04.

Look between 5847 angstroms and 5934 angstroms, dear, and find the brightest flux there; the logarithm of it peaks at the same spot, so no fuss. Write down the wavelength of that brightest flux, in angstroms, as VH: 5926.88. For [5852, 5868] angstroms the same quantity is 5853.64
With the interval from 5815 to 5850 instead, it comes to 5829.43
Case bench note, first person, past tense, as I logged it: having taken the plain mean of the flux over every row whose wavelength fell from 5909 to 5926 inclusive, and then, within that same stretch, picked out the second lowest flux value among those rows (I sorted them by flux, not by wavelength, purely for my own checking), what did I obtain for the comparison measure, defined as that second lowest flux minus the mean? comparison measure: -1.0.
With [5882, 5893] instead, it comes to -1.5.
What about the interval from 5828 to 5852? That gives -0.7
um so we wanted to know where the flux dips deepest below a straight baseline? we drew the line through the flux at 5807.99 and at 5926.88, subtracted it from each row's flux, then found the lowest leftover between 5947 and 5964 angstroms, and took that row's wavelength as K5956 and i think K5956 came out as 5954.23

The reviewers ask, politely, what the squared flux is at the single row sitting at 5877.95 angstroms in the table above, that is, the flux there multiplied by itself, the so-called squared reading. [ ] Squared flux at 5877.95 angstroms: 630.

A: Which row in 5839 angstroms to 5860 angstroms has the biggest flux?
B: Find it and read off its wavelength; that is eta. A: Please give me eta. 5850.94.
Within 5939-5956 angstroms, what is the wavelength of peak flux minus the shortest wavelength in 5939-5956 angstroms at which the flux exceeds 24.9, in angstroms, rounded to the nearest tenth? 0.0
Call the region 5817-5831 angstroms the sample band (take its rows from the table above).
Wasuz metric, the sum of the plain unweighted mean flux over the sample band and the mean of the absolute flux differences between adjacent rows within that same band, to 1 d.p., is 25.9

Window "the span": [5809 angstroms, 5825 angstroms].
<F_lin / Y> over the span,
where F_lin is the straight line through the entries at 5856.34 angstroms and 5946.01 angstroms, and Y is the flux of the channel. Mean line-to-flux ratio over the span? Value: 0.966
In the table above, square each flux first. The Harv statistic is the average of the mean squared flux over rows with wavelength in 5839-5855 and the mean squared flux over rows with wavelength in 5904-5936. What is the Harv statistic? 622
